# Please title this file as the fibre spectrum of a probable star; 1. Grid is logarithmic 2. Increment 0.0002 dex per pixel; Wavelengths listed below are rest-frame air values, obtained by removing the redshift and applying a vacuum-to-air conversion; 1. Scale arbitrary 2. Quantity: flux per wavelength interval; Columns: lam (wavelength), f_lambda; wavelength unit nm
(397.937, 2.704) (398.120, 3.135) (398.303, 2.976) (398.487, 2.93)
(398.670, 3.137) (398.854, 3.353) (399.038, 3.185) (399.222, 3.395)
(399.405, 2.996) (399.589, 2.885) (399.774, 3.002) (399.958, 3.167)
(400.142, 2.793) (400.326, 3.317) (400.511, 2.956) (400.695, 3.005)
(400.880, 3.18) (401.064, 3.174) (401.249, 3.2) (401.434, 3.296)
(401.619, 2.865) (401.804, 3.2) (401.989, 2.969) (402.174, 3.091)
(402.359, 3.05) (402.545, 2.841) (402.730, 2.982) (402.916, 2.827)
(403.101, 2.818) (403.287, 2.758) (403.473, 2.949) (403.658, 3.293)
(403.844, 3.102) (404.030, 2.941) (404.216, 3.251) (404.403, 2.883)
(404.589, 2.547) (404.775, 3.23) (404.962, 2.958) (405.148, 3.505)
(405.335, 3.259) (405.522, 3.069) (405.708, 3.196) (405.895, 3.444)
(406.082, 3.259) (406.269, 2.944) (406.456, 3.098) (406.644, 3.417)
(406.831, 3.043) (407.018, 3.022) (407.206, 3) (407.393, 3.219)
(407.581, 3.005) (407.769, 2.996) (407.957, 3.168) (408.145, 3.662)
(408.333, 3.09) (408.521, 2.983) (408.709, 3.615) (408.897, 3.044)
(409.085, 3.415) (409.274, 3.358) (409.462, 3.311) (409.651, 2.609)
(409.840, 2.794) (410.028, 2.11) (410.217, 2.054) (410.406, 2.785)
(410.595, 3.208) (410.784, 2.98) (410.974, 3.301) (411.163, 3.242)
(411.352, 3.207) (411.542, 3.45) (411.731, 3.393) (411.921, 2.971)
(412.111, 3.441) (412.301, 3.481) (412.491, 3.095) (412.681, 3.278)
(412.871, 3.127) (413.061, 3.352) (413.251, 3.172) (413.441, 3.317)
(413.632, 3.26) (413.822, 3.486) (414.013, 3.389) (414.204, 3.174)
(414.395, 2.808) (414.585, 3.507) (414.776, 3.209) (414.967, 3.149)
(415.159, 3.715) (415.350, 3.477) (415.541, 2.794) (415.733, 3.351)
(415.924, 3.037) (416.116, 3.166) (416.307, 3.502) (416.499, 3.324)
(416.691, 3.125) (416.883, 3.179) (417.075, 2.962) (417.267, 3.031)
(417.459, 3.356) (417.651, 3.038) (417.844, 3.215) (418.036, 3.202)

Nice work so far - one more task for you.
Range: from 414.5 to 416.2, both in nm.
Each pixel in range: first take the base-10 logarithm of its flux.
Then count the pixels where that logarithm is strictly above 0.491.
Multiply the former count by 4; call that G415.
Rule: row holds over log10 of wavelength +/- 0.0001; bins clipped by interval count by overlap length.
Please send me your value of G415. 28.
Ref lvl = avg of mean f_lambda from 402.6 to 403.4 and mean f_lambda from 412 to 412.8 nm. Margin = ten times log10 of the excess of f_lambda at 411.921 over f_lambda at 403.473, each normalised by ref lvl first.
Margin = -21.5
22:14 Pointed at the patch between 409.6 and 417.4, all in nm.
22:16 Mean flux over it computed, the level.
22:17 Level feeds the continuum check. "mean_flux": 3.15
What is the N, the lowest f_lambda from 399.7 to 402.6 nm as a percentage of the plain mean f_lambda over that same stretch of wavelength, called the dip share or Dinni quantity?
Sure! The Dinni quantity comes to 91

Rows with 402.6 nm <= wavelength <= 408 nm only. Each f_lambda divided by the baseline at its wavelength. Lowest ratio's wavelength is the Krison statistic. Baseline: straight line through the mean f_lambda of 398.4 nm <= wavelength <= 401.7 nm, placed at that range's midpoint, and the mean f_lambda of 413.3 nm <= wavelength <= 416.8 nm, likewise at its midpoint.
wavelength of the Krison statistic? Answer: 404.589 nm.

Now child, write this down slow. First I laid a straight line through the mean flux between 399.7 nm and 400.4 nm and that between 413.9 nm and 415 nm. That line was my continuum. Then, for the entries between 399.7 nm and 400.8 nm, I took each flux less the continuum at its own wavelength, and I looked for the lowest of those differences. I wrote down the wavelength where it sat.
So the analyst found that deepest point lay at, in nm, 400.142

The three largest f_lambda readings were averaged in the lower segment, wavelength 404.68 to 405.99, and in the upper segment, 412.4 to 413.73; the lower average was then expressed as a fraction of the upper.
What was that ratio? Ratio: 1.03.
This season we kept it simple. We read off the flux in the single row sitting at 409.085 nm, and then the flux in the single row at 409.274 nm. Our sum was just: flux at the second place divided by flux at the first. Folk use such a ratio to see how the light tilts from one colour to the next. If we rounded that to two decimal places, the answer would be 0.98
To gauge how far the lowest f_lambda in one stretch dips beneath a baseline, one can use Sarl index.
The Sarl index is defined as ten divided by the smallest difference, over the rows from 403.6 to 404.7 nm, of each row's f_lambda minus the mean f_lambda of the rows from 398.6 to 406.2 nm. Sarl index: -19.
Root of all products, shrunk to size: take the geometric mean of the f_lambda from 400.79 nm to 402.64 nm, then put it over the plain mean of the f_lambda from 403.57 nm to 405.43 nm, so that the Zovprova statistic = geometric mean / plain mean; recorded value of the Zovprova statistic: 1.00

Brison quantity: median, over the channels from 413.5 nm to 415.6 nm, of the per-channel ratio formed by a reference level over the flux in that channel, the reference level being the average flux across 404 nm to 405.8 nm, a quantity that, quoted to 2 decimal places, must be 0.95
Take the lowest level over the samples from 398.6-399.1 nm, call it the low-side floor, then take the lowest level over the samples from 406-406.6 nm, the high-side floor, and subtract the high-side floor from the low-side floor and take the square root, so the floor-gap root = 0.44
